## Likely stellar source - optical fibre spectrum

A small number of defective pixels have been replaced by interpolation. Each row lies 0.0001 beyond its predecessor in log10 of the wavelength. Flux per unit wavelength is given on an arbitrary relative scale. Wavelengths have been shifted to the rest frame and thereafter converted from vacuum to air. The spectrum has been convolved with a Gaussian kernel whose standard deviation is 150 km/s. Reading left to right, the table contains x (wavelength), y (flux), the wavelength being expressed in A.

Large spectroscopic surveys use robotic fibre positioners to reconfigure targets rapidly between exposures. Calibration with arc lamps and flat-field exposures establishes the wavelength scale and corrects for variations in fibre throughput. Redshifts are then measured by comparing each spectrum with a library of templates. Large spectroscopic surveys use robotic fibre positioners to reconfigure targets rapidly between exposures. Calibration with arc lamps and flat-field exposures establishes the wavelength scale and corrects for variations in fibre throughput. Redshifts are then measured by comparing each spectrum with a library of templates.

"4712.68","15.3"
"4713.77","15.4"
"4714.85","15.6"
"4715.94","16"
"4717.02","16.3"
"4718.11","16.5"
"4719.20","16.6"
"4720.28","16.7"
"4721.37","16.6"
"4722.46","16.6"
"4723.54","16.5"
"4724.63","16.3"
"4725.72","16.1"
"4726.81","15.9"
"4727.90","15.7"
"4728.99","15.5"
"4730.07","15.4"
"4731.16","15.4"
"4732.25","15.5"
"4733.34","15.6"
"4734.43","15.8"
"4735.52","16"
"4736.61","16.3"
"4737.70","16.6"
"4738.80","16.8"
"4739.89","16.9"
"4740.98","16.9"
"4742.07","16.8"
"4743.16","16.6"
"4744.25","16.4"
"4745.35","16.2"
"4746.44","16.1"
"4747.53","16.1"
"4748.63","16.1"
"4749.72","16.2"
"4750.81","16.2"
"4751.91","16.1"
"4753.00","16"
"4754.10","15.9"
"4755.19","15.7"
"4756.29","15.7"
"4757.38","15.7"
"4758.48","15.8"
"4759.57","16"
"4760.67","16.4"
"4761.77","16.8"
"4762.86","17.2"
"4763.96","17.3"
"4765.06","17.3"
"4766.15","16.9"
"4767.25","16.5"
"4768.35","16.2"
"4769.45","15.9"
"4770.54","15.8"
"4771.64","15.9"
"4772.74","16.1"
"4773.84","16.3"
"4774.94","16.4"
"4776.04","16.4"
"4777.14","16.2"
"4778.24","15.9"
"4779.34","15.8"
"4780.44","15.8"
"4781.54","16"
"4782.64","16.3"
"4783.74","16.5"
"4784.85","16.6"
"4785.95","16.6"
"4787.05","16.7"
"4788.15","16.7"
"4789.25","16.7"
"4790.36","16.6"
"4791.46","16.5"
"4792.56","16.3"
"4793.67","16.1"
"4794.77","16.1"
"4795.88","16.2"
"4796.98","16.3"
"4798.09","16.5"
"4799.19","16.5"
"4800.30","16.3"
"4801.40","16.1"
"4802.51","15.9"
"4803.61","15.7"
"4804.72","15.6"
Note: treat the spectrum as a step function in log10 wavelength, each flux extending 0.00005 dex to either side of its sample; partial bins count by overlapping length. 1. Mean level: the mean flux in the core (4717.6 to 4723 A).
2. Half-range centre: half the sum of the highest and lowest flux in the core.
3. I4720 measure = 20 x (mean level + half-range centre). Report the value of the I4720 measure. 664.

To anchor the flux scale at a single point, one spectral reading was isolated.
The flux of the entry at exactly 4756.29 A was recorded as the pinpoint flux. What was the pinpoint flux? 15.7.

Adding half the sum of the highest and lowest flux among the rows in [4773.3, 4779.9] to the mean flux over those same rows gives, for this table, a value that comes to 32.3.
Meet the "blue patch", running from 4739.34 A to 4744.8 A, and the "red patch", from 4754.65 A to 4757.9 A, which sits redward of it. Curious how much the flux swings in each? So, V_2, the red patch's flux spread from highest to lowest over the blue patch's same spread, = 0.0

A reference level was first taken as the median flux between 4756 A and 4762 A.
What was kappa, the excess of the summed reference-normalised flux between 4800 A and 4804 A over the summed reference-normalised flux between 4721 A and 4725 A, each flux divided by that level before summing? -0.13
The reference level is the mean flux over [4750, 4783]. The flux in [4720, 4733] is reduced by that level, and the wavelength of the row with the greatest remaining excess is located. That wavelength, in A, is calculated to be 4720.28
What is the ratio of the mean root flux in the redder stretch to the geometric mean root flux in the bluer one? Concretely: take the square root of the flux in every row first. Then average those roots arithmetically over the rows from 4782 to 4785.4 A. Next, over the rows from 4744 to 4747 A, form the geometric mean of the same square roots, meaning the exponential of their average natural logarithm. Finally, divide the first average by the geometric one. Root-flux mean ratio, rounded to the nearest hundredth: 1.01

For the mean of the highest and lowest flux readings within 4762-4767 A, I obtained 17.1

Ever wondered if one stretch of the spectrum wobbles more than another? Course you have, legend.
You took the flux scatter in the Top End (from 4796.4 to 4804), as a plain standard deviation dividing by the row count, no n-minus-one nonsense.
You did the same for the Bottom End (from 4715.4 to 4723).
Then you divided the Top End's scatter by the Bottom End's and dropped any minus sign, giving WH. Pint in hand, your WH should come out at 1.24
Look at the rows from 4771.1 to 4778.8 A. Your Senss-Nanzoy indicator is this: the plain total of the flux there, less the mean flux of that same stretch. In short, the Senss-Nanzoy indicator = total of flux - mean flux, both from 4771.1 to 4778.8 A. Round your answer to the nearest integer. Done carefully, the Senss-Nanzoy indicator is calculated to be 97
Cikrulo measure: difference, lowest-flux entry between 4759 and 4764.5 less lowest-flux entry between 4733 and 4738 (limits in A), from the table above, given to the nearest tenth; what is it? 0.4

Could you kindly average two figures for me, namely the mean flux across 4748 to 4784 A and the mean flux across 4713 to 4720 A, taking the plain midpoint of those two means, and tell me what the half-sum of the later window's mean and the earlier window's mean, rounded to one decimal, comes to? 16.1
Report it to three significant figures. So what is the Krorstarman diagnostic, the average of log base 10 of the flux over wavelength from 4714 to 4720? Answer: 1.21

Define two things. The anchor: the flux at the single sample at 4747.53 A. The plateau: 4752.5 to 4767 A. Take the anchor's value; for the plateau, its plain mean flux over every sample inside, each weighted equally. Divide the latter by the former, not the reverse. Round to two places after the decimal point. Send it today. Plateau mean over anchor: 1.02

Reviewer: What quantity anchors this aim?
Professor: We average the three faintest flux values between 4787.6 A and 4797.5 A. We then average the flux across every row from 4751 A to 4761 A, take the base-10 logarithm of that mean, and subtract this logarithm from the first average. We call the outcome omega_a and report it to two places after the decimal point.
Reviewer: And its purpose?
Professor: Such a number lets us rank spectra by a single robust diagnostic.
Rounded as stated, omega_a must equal 14.93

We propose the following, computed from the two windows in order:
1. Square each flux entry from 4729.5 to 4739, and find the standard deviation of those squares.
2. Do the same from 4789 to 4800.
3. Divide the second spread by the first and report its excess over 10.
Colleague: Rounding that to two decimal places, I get -9.59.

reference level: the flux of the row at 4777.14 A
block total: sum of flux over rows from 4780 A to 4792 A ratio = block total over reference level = 11.17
